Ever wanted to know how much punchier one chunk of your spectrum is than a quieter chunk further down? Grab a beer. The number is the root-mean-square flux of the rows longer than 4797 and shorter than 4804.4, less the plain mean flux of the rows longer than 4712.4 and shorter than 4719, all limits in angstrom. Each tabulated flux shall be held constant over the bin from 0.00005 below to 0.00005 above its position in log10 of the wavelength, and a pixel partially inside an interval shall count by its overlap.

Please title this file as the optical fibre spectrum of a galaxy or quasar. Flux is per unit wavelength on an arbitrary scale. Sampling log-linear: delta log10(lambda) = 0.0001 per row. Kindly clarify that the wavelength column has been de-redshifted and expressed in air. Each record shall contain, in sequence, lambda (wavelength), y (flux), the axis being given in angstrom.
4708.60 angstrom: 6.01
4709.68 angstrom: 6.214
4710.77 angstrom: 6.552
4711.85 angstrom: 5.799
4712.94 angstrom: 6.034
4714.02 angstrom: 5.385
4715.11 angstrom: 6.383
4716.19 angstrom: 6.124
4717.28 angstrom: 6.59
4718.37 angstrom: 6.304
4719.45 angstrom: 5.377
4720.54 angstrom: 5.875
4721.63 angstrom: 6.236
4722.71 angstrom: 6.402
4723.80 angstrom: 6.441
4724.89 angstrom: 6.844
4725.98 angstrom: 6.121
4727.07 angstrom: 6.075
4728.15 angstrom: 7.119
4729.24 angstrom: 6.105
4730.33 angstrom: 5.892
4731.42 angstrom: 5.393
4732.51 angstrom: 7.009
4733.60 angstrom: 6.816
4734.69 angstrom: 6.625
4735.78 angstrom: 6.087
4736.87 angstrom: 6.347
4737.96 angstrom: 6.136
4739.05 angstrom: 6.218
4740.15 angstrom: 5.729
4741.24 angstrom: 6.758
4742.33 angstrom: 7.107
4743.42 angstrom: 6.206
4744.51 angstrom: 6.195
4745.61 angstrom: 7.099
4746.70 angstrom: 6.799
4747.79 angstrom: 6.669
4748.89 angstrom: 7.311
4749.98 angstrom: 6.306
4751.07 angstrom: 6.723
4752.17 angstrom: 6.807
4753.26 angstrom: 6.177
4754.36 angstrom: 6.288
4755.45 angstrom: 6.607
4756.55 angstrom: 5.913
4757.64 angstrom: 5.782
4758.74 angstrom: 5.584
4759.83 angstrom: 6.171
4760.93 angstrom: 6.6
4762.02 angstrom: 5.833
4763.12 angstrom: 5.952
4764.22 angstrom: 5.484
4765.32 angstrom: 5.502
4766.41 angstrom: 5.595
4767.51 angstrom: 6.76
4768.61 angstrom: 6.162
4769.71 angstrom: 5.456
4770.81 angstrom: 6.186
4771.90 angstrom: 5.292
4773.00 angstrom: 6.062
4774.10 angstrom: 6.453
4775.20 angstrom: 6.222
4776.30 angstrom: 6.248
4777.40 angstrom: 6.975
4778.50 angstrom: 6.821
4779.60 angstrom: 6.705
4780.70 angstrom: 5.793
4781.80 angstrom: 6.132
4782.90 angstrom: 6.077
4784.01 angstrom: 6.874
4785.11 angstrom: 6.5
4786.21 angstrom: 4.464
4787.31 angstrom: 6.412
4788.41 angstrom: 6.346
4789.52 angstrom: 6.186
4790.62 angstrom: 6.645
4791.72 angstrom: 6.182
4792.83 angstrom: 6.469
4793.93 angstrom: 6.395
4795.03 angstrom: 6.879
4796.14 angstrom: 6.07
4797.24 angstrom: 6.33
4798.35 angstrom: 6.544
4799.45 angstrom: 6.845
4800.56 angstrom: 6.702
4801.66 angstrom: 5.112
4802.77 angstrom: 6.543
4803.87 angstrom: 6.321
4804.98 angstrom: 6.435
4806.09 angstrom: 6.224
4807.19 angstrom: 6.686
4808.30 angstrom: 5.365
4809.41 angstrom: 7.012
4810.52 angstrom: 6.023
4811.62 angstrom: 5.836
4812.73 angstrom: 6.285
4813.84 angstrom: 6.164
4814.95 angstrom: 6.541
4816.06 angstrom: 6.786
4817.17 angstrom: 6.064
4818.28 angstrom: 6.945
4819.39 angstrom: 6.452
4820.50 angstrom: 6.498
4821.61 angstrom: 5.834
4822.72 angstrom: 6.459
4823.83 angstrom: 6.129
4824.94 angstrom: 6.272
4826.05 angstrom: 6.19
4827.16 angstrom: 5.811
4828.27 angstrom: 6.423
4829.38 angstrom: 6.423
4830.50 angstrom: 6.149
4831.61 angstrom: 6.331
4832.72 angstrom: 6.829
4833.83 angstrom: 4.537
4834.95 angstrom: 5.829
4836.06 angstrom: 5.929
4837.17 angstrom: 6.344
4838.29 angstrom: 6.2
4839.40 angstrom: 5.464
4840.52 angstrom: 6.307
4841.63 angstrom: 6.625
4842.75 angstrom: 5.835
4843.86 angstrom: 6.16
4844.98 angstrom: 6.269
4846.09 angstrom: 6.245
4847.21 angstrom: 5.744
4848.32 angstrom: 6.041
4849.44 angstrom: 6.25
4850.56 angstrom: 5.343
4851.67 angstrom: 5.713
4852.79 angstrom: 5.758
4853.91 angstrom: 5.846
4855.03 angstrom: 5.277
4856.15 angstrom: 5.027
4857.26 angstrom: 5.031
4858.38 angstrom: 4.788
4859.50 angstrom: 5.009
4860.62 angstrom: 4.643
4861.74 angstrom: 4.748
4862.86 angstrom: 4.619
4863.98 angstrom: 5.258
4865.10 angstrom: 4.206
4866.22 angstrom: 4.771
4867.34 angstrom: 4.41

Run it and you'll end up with 0.23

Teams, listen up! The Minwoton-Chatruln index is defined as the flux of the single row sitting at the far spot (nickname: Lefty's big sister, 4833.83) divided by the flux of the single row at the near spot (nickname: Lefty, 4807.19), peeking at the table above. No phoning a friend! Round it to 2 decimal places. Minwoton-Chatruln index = 0.68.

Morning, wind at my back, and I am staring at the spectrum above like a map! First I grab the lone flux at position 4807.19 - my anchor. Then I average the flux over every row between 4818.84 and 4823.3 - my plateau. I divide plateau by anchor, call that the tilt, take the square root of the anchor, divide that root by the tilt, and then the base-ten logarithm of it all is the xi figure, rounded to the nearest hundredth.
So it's 0.44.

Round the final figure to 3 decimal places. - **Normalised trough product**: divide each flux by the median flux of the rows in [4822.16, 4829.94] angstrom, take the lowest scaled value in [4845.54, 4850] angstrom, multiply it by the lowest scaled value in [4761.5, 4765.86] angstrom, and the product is 0.801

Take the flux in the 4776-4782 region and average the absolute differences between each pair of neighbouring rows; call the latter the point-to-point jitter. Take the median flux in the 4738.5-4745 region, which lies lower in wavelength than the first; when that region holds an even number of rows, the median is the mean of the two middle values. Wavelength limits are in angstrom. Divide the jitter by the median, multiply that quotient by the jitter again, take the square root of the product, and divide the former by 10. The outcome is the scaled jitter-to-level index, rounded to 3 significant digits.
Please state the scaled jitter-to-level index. 0.0180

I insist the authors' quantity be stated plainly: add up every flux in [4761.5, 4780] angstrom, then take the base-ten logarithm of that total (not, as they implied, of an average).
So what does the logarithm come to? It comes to 2.02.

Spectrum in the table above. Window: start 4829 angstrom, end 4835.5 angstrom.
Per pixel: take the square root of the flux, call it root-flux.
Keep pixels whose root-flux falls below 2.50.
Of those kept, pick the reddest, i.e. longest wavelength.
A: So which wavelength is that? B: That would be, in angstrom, 4834.95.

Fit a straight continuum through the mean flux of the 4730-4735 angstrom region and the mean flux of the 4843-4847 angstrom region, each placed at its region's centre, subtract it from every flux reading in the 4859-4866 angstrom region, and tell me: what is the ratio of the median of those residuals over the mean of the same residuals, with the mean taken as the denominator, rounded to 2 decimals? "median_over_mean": 1.04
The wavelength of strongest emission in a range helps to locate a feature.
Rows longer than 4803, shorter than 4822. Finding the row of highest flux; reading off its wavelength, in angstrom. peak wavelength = 4809.41 angstrom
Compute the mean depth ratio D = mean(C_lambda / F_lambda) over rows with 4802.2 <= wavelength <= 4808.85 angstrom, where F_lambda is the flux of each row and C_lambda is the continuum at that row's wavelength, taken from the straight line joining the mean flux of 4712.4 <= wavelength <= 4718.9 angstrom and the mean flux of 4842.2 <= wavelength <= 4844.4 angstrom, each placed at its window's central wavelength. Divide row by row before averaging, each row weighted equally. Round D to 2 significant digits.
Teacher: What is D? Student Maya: 0.97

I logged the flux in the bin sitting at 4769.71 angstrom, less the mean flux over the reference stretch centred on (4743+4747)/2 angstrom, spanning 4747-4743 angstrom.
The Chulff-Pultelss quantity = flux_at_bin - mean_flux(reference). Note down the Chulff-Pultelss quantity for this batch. -1.1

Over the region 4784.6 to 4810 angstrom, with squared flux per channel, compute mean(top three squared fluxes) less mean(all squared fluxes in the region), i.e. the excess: 7.9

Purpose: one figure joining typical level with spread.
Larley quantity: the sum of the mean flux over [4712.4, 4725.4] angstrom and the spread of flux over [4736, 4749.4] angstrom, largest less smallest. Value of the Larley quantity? 7.75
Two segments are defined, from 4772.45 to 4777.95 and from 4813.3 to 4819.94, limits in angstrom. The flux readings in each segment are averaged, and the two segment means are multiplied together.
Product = 41.5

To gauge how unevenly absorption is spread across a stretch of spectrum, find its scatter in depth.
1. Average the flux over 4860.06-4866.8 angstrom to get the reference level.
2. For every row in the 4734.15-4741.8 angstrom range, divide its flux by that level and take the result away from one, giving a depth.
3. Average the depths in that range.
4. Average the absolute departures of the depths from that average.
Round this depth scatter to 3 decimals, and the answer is 0.056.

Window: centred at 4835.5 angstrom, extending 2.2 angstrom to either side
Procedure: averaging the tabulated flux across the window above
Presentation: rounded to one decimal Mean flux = 5.7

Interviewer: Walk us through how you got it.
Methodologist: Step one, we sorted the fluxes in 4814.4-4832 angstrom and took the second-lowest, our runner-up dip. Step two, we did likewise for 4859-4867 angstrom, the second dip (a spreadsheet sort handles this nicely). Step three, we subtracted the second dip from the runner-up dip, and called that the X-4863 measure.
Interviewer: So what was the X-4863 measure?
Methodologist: 1.2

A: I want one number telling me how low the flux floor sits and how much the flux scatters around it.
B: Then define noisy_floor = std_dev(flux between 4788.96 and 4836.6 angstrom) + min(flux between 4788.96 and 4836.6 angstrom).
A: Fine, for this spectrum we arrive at 5.01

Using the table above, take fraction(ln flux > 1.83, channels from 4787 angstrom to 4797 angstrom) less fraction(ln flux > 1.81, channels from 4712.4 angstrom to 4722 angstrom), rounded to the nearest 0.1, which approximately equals 0.1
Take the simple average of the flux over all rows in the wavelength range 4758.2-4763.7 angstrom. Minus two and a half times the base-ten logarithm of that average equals -1.95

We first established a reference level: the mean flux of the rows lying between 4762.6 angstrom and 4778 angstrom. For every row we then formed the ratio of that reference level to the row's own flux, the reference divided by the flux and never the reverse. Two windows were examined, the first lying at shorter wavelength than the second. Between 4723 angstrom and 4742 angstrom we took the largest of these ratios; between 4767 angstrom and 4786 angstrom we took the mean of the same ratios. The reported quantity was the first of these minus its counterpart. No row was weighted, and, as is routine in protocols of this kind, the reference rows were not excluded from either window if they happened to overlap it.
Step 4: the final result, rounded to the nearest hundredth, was 0.15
